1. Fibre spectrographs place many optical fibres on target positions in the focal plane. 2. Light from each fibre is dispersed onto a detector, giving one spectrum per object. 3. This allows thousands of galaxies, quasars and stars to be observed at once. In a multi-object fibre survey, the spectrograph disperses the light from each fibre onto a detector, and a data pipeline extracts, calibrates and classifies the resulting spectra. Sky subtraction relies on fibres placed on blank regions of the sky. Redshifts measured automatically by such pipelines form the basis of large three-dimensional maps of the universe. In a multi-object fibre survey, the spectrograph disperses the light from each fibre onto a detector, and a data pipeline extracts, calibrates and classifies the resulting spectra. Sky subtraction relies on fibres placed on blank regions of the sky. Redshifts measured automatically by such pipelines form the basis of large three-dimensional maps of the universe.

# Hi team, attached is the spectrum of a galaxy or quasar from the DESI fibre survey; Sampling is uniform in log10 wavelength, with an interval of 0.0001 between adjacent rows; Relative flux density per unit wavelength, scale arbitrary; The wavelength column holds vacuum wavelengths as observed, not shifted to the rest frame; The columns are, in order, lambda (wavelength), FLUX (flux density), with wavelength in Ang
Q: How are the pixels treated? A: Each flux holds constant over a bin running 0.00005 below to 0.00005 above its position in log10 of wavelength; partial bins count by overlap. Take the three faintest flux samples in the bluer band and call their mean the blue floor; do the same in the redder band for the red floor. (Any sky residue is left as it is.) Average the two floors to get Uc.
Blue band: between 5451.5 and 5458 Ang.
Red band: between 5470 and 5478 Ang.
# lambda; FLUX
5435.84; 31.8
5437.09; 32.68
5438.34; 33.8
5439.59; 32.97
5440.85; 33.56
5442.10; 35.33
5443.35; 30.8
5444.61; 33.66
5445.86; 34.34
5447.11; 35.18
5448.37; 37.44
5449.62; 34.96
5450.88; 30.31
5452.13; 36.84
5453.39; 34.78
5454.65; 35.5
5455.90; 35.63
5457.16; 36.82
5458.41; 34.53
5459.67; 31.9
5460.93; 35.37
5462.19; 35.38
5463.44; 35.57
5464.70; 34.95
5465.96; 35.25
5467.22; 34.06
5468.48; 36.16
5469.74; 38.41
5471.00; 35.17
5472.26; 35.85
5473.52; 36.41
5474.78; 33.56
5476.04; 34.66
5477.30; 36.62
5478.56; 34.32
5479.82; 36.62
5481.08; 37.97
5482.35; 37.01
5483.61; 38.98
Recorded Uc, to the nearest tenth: 34.9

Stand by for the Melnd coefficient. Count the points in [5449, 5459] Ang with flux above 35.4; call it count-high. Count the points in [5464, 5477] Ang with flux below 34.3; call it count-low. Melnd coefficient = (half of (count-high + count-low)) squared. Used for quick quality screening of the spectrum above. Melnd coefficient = 9.0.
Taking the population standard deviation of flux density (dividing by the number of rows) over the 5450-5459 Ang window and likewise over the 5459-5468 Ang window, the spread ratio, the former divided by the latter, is 1.7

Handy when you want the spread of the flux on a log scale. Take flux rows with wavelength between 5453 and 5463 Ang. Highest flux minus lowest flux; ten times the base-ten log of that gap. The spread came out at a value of 6.9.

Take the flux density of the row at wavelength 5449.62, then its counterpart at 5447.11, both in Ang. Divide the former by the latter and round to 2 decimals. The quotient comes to 0.99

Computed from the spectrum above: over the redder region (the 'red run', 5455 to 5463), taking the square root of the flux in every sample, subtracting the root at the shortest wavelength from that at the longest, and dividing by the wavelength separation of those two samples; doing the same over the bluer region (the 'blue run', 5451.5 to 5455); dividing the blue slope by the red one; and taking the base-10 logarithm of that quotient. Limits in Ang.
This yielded 1.1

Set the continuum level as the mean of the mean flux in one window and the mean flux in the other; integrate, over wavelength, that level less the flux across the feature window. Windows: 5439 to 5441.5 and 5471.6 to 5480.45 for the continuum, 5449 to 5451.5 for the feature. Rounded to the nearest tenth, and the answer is 4.3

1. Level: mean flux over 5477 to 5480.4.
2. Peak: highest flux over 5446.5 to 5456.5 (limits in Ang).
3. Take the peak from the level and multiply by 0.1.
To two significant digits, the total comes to -0.16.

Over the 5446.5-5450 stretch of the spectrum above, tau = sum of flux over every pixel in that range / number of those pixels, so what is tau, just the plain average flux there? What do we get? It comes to 35.9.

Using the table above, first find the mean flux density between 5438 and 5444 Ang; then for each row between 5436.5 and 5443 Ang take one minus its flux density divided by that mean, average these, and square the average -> 0.0001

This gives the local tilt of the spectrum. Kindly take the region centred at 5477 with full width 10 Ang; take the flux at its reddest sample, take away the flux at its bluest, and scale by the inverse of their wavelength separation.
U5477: 0.2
